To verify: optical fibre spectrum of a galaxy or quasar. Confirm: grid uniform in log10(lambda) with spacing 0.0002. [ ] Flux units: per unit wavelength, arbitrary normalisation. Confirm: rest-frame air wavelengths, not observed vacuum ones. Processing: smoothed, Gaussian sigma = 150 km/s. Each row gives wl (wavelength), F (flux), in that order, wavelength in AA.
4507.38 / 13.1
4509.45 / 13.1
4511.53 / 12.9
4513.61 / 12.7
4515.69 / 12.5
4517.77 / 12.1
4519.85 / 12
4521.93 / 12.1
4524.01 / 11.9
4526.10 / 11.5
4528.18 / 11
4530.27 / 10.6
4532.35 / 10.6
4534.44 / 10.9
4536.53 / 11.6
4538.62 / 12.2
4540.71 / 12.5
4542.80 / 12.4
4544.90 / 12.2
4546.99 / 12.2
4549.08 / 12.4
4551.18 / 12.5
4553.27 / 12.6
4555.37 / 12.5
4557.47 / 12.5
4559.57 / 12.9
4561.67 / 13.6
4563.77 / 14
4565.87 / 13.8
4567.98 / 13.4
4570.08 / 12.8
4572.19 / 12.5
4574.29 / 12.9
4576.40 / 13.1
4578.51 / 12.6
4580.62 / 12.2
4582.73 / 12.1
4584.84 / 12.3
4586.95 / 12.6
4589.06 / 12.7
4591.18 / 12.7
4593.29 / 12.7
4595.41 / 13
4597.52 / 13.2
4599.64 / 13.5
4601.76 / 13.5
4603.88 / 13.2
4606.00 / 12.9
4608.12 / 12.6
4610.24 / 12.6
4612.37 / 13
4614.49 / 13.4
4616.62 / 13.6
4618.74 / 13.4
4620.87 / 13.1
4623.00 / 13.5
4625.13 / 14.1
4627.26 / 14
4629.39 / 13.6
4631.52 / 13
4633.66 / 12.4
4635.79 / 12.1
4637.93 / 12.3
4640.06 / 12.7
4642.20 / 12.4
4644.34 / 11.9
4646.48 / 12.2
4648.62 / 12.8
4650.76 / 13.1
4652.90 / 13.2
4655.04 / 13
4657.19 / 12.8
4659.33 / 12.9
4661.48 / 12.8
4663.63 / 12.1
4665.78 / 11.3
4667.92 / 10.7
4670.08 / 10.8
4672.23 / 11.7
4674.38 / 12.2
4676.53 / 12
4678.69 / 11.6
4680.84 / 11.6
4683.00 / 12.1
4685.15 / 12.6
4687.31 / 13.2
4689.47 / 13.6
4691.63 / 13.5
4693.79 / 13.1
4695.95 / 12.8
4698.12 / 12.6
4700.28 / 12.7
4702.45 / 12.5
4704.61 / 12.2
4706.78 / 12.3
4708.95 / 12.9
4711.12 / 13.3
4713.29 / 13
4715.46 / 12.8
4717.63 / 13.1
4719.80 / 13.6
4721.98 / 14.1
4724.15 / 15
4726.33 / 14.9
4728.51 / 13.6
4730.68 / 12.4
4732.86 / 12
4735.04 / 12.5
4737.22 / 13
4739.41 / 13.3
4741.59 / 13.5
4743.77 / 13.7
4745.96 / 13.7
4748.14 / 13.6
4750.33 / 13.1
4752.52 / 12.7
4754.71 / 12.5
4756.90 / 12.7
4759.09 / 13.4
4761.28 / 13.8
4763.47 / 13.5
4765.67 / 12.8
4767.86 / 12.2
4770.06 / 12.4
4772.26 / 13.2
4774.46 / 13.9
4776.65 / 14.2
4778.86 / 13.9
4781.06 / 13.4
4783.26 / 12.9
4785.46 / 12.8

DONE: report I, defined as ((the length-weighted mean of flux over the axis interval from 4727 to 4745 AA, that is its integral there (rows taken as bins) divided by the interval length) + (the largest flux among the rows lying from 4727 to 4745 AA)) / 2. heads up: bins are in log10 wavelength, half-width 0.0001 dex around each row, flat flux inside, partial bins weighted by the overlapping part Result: 13.4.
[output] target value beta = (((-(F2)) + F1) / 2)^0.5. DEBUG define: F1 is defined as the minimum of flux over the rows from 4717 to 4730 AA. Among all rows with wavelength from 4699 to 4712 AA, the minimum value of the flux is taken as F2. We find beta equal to 0.67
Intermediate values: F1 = 13.1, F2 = 12.2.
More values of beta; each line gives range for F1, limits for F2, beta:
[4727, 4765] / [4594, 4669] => 0.81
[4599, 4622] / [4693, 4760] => 0.55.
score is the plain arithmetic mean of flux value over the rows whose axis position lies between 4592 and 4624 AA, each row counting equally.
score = 13.1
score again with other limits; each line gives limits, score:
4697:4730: 13.2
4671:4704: 12.5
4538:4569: 12.8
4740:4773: 13.1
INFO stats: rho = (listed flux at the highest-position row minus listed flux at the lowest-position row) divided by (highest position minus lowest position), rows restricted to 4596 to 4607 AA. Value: -0.04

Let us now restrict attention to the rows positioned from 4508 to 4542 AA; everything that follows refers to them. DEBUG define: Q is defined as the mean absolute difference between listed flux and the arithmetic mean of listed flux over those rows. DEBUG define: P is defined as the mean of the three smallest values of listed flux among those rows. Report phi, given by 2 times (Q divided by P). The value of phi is 0.12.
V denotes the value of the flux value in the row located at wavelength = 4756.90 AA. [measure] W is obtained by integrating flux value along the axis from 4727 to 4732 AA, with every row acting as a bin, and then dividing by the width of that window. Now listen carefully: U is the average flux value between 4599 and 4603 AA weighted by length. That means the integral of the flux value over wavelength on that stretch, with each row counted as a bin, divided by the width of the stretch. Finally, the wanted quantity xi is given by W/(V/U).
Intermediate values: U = 13.5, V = 12.7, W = 13.1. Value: 13.9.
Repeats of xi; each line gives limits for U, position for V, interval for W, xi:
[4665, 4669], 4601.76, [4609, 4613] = 10.4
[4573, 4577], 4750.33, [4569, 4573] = 12.5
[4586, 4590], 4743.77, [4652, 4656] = 12.1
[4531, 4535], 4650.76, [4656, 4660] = 10.5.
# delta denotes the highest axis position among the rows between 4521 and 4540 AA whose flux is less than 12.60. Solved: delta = 4538.62 AA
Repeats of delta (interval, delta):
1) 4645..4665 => 4663.63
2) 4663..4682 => 4680.84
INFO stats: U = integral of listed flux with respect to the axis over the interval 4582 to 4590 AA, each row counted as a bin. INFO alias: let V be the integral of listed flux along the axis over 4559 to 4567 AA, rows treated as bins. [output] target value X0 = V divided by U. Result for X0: 1.09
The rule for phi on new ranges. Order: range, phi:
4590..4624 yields 0.05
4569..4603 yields 0.05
